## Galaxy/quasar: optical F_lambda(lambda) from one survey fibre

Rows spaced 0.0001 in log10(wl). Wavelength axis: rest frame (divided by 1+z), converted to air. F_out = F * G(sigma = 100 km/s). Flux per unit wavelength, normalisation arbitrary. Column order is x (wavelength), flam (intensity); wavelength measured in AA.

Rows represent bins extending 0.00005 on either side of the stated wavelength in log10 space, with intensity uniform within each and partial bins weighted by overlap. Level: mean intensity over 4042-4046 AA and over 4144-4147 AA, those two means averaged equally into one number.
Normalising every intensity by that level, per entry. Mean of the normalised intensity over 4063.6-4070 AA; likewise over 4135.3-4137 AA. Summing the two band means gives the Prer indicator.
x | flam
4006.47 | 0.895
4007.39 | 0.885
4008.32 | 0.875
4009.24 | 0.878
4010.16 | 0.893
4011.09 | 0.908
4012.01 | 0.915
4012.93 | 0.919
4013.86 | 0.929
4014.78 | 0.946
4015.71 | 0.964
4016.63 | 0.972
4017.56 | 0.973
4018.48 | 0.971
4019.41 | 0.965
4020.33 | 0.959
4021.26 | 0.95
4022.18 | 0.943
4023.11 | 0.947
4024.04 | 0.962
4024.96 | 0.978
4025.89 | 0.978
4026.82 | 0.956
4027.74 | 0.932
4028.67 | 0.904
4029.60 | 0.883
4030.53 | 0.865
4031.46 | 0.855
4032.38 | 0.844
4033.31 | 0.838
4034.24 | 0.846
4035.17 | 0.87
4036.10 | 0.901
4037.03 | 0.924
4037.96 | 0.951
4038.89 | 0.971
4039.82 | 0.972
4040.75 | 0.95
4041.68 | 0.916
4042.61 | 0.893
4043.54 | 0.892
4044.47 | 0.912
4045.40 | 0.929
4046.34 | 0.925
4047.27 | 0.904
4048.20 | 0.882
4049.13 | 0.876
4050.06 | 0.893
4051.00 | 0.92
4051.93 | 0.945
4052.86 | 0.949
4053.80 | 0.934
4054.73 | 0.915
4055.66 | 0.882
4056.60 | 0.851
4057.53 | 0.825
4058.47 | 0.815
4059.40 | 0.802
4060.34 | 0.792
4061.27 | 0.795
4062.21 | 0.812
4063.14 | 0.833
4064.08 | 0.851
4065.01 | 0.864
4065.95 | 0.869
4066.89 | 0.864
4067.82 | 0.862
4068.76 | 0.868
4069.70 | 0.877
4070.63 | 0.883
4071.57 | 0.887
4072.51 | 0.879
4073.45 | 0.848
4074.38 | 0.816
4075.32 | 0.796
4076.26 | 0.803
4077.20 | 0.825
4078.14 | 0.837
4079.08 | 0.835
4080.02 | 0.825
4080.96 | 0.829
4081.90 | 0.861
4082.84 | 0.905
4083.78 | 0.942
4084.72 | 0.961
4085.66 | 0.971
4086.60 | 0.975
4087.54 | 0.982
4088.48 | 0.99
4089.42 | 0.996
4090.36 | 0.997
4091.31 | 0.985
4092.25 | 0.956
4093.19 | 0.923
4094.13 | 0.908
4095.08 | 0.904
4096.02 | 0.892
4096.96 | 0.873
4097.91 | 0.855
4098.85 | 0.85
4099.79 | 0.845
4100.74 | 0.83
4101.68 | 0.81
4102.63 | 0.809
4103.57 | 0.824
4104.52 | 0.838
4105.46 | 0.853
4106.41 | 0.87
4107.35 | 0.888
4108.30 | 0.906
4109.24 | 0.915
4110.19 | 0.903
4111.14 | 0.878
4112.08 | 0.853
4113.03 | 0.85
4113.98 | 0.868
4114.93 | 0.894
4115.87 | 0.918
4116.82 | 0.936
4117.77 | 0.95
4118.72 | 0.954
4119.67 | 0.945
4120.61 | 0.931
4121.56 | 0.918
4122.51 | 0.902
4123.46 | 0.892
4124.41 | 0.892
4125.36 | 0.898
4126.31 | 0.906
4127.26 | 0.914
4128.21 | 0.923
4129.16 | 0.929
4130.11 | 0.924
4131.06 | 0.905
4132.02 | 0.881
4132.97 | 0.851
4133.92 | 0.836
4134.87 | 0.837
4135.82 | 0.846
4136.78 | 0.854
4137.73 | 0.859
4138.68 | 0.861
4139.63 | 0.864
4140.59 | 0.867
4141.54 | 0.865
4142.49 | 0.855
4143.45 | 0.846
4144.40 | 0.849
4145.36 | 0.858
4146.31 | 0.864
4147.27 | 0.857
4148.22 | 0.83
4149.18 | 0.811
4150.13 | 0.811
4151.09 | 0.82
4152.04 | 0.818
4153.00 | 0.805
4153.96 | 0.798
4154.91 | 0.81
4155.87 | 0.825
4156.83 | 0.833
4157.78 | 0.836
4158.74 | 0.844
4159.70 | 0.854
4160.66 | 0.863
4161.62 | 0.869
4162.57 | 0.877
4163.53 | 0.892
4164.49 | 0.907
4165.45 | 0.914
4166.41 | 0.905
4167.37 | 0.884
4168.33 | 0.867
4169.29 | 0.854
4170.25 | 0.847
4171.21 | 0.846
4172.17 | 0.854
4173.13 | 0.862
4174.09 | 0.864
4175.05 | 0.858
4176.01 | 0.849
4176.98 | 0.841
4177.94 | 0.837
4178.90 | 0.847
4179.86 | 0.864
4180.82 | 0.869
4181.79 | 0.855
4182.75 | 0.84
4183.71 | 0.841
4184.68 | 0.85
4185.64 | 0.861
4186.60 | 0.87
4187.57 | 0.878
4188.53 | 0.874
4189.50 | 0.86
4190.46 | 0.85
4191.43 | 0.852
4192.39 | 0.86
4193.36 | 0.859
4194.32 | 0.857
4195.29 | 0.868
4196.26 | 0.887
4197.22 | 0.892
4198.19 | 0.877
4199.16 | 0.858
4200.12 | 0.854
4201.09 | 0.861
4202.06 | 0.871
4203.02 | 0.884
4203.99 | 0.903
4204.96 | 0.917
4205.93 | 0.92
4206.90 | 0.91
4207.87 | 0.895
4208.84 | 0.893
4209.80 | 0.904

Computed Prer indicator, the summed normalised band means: 1.94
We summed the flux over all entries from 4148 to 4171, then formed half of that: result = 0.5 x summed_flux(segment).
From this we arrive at 10.2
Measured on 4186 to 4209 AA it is 10.5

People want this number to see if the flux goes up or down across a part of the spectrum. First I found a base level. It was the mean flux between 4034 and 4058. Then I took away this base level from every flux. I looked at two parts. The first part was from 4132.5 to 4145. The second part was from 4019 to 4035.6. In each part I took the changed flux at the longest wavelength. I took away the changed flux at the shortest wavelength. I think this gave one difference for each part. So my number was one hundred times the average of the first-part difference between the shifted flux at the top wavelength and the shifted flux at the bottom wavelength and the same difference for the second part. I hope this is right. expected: -5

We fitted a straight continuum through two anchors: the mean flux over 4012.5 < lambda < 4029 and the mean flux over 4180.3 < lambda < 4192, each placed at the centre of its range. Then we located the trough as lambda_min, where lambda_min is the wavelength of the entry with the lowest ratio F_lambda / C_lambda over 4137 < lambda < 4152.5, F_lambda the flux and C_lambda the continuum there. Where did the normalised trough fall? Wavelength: 4149.18 AA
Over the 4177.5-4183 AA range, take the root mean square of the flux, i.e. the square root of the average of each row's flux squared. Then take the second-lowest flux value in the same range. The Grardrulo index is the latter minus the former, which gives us -0.012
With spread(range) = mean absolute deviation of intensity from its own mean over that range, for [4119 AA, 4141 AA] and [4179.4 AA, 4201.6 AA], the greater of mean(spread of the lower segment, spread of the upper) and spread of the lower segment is 0.029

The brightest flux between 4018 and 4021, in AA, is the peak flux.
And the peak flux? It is 0.971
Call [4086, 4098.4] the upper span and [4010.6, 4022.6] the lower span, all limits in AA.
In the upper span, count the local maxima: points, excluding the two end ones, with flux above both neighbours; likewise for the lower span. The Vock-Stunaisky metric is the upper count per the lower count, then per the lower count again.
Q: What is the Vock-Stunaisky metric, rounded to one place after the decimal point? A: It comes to 1.0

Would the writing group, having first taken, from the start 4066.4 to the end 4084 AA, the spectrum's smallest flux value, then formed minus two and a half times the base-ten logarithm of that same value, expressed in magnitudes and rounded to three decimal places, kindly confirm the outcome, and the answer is 0.248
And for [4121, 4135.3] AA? 0.194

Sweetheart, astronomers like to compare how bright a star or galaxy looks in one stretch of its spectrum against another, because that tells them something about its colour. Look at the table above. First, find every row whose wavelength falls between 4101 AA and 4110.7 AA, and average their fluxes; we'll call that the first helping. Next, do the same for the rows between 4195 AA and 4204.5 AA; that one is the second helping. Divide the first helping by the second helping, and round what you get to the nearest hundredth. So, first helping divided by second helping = 0.98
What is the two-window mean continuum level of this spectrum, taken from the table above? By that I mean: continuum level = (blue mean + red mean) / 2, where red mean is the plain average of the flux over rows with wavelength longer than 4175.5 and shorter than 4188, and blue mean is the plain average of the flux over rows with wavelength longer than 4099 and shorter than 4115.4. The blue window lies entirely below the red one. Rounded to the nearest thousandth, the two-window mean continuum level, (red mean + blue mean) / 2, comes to 0.857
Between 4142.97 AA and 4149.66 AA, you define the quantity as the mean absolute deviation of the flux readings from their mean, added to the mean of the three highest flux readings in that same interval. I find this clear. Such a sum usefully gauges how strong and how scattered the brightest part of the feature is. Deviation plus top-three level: 0.87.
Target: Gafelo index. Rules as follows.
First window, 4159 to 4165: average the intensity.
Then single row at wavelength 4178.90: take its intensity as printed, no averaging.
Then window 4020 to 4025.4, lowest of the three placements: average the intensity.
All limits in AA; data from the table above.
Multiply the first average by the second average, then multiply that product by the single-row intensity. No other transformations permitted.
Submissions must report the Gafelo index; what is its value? 0.71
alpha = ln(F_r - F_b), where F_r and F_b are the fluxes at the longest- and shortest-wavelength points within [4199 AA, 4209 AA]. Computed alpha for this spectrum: -3.4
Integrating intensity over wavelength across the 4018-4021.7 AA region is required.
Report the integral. 3.56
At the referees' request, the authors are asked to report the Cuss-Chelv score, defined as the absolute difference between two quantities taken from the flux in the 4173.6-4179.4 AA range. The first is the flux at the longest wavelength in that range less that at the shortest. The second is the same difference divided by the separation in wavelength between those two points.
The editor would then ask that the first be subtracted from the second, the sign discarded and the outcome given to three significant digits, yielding 0.0135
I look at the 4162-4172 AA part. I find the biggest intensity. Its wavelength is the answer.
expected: 4165.45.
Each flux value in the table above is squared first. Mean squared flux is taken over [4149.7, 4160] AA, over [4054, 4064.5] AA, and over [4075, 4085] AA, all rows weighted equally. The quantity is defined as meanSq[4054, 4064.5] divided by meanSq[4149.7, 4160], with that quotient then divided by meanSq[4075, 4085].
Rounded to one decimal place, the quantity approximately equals 1.4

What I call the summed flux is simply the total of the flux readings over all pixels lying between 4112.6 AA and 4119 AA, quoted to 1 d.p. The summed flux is 6.4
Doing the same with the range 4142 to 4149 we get 6.0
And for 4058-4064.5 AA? 5.7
